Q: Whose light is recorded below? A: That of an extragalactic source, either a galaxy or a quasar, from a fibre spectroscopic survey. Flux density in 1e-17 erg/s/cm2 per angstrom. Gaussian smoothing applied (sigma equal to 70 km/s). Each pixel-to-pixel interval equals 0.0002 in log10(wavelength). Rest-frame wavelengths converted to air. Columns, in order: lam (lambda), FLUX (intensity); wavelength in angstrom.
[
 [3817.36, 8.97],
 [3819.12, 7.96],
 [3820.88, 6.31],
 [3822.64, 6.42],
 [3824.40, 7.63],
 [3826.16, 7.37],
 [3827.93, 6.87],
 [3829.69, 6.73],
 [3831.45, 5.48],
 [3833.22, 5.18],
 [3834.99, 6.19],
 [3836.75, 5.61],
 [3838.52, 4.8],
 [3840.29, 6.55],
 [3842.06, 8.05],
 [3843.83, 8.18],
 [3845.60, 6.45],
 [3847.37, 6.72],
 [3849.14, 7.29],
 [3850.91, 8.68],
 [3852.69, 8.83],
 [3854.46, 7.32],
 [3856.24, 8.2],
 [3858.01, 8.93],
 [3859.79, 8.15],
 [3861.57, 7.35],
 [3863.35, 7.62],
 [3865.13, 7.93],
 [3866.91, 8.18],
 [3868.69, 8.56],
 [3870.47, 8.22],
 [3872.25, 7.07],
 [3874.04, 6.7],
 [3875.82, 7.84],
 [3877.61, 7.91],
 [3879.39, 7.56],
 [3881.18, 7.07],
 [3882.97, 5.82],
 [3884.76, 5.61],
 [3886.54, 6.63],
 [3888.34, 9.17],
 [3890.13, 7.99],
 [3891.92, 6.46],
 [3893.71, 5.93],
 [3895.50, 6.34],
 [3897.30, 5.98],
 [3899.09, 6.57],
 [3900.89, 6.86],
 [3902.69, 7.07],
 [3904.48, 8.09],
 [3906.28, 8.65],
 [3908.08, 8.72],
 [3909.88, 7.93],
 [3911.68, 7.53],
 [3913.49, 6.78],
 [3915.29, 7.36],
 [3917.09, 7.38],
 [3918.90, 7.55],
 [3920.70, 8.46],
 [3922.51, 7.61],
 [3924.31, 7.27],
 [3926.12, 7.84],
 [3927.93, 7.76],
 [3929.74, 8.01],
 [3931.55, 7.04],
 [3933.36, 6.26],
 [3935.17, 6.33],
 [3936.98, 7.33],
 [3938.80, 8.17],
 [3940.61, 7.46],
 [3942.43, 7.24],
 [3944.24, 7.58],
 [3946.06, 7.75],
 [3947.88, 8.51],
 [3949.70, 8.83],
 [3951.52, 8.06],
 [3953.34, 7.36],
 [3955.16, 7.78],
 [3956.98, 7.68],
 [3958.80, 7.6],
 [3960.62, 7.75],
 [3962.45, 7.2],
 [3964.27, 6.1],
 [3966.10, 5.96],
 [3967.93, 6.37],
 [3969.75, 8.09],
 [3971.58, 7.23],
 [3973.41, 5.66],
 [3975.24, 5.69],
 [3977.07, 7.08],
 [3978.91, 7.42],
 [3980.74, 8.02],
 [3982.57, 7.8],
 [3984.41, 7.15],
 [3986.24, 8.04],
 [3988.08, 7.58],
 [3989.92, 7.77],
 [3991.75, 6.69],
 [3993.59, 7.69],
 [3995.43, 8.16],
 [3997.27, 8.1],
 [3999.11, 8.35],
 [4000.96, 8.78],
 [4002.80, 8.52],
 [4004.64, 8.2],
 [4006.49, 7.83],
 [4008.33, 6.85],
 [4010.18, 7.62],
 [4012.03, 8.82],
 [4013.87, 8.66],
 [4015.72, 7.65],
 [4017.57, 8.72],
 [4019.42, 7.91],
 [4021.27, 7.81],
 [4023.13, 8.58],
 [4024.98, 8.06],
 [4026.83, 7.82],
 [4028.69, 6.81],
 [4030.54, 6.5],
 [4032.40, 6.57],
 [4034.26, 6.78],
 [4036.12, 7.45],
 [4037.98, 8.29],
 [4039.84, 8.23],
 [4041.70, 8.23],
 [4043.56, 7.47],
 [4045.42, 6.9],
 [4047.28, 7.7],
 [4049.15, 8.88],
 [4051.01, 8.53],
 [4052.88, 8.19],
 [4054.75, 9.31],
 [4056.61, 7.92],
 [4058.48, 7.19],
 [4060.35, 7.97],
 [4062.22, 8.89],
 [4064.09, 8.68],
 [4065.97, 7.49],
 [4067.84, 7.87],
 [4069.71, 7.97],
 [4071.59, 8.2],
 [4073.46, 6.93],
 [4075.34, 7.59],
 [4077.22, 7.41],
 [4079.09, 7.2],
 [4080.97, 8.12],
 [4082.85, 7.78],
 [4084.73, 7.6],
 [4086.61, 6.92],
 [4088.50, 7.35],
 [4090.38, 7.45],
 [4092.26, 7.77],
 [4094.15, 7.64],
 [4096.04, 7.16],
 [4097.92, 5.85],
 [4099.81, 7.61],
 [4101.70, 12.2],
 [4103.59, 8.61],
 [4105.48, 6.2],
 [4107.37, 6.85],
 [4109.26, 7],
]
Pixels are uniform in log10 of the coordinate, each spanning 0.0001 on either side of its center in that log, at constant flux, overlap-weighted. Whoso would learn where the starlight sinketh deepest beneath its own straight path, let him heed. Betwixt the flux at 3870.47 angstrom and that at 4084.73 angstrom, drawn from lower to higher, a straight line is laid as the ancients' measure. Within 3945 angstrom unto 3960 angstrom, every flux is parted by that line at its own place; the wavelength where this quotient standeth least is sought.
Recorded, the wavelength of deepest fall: 3953.34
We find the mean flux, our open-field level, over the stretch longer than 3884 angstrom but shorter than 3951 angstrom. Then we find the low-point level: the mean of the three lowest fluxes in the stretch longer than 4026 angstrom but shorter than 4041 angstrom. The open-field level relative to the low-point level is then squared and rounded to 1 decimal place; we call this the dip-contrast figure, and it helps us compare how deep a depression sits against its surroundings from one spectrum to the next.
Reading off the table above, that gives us 1.3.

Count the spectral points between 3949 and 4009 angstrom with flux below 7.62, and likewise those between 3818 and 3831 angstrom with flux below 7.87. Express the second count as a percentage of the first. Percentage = 40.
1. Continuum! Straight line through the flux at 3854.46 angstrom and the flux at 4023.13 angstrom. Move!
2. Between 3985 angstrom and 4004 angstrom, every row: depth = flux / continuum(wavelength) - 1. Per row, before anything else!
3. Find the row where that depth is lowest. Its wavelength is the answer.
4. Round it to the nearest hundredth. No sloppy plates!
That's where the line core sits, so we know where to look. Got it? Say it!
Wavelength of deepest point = 3991.75 angstrom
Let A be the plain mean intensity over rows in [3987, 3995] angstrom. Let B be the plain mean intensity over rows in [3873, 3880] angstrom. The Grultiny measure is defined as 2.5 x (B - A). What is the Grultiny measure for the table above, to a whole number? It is 0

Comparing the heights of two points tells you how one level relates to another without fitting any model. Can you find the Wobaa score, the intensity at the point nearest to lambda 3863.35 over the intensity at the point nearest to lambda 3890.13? 1.0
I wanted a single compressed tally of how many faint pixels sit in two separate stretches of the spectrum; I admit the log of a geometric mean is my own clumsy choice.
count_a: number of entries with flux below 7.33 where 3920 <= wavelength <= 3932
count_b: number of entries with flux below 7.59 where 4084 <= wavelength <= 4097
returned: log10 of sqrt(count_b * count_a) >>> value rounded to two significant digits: 0.45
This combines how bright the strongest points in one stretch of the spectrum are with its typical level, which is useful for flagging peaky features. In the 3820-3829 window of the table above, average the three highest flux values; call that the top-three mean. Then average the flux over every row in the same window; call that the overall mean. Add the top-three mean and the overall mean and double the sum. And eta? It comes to 28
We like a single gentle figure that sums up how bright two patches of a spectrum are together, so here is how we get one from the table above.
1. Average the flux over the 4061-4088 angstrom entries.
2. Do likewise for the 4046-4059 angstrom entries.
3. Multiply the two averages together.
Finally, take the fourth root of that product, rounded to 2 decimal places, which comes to 2.83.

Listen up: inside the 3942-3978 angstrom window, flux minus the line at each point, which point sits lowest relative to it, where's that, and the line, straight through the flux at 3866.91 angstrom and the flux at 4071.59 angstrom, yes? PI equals 3973.41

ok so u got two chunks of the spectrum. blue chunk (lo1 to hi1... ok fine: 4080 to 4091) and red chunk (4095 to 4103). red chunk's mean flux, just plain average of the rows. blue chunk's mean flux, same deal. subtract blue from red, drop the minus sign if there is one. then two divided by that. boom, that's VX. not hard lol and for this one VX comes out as 3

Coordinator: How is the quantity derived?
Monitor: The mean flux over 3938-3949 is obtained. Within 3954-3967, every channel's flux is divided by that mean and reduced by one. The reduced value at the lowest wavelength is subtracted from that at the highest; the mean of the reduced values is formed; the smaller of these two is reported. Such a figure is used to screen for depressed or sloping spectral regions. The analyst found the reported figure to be -0.23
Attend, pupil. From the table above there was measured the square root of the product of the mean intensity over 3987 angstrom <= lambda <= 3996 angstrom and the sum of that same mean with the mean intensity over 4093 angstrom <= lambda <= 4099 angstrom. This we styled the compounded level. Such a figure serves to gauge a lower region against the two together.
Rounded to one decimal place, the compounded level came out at 10.5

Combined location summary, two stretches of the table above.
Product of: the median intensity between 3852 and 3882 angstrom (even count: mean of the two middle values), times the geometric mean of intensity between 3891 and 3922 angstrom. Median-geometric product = 57.1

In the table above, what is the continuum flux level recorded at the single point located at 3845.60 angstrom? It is 6.45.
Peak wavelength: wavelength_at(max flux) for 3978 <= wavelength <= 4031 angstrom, 4012.03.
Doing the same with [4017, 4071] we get 4054.75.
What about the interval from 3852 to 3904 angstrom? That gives 3888.34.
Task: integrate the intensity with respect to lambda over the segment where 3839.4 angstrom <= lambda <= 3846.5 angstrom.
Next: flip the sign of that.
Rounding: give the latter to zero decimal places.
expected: -52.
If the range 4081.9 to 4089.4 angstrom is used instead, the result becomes -56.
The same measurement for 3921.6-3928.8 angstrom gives -55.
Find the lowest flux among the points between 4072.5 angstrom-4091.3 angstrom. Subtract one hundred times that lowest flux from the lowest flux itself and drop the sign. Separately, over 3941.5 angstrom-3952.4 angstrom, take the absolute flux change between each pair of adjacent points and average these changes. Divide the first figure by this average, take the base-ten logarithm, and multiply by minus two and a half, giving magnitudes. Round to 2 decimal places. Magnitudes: -7.90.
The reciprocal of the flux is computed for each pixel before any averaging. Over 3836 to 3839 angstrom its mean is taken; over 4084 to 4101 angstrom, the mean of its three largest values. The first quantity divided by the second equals 1.3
